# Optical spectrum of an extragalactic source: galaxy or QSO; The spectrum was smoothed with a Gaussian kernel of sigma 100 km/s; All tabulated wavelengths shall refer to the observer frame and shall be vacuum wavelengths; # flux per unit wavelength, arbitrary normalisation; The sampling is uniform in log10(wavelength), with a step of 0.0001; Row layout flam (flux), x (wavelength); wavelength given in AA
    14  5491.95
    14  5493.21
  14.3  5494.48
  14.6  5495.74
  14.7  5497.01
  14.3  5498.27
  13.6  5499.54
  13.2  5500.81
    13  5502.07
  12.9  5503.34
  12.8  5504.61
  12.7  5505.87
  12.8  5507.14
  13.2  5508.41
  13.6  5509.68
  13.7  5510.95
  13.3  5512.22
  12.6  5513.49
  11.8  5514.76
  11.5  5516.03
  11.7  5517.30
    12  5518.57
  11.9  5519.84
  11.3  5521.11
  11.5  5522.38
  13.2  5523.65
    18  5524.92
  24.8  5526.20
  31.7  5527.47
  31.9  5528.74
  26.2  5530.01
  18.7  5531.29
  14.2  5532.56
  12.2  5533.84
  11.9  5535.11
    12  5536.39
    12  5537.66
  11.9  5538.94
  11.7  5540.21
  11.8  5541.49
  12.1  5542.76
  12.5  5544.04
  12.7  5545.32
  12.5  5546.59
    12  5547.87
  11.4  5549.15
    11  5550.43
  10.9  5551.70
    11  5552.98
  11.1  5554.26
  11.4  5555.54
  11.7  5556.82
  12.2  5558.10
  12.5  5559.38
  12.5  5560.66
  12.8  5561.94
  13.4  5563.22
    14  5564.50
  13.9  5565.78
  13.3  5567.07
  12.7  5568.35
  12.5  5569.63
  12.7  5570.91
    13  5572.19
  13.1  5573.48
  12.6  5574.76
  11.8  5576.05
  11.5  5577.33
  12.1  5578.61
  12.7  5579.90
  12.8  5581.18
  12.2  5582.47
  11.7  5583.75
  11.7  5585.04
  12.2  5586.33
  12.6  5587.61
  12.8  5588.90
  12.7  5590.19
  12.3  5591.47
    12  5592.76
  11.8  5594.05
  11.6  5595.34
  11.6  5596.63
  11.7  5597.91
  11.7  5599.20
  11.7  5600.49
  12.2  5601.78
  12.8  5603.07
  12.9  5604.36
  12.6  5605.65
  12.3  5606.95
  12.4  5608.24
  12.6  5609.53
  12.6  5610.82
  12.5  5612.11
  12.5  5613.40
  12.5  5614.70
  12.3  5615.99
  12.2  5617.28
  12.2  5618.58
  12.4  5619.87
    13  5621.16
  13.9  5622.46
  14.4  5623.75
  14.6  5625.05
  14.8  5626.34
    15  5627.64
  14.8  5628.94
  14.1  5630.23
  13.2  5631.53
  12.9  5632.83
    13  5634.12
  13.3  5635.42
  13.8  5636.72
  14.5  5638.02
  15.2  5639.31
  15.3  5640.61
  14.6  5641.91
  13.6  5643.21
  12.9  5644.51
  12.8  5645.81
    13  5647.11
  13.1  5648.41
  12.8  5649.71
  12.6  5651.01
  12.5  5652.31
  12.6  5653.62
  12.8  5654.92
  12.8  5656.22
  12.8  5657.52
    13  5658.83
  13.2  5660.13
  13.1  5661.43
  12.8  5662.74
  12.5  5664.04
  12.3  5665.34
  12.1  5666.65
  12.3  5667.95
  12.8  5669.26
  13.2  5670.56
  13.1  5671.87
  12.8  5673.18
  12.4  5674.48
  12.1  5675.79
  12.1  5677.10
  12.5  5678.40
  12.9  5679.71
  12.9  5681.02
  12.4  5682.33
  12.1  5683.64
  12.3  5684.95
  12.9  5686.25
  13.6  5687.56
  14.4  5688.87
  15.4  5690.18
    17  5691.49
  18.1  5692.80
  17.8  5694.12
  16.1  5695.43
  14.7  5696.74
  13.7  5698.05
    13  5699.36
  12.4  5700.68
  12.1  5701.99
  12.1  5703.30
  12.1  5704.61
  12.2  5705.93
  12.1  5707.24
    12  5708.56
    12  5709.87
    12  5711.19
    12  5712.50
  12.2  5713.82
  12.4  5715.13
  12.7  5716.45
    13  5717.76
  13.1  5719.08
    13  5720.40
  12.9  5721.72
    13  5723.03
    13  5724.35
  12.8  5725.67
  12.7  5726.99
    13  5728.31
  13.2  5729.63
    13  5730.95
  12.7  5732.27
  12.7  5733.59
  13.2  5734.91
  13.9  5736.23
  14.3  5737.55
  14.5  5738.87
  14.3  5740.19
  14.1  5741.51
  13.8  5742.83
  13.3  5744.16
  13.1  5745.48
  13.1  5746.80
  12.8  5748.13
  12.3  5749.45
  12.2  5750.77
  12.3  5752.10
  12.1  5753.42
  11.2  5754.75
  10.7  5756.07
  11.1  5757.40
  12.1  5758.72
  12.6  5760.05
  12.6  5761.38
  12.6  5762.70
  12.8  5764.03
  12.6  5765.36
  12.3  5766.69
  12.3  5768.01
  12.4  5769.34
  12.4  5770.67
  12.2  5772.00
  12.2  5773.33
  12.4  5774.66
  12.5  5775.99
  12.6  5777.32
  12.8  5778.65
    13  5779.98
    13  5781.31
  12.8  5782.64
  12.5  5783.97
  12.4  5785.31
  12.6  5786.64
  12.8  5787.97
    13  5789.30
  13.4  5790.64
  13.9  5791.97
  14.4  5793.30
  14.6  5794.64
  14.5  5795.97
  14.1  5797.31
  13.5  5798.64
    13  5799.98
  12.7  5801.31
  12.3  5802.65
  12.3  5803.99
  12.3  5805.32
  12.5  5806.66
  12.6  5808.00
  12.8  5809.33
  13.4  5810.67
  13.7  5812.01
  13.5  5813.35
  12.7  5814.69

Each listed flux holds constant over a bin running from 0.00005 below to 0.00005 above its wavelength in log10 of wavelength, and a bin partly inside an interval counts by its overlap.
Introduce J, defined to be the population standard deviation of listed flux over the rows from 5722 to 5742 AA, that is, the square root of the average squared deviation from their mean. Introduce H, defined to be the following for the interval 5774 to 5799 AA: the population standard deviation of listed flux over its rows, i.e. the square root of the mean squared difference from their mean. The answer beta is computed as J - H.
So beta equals -0.1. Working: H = 0.73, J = 0.64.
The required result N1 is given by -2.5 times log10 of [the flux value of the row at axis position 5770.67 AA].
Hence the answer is -2.73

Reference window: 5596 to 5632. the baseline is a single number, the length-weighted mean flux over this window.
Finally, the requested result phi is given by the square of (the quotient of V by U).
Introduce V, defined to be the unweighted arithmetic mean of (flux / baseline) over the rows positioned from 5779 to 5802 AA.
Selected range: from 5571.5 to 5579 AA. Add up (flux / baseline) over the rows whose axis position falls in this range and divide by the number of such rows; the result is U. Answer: 1.16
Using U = 0.96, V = 1.030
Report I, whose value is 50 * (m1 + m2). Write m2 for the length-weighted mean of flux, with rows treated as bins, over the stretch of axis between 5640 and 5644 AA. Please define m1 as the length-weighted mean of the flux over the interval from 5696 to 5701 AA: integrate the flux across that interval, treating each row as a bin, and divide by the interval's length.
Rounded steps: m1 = 13.6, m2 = 14.4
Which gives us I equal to 1399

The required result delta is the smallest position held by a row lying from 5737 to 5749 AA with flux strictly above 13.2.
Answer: 5737.55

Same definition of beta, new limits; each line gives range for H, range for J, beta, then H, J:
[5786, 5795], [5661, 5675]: -0.4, 0.73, 0.36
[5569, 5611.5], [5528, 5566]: 4.0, 0.47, 4.45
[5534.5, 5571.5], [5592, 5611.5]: -0.3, 0.80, 0.45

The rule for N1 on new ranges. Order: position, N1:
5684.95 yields -2.72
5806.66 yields -2.74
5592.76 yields -2.70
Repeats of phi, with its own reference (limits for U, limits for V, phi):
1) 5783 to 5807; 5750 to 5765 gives 0.84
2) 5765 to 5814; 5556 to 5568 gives 1.00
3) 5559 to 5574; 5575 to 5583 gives 0.87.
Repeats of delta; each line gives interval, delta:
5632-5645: 5635.42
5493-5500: 5493.21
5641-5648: 5641.91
